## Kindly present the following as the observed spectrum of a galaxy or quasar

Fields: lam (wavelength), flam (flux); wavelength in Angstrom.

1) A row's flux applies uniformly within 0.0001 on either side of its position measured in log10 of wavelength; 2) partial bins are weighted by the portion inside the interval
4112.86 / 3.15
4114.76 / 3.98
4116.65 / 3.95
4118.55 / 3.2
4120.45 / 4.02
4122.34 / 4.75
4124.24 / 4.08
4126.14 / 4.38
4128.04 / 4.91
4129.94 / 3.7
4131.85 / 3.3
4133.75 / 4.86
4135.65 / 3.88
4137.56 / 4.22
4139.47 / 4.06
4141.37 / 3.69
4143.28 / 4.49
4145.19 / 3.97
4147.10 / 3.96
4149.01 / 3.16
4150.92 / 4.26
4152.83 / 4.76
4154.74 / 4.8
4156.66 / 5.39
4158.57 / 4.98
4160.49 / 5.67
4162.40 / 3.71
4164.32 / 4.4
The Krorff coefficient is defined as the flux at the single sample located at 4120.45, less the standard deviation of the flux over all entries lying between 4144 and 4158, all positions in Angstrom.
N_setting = 3.3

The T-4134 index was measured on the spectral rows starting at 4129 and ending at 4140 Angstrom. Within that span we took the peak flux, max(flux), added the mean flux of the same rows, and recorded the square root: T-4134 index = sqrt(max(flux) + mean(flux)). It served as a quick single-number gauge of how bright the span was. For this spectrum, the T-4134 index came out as 2.98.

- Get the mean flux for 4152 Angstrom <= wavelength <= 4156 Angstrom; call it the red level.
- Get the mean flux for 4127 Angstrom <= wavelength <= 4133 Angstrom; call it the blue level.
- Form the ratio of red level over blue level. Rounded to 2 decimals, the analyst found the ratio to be 1.20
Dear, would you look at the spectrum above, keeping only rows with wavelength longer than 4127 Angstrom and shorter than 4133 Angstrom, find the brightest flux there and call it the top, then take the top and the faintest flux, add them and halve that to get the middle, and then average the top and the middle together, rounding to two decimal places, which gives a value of 4.51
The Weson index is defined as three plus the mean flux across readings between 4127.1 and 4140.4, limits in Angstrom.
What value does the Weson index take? 7.1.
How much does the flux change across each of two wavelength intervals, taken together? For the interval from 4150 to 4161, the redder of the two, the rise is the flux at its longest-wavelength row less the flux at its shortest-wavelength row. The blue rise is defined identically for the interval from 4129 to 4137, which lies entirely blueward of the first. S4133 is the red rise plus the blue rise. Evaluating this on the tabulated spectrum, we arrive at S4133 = 1.6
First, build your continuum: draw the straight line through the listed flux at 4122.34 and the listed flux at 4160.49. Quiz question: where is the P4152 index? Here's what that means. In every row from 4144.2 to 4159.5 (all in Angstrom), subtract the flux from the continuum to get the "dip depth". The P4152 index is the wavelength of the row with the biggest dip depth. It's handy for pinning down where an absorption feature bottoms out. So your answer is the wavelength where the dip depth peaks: 4149.01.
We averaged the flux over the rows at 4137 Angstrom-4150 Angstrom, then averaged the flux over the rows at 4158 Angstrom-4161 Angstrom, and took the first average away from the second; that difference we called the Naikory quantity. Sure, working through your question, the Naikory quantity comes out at 1.4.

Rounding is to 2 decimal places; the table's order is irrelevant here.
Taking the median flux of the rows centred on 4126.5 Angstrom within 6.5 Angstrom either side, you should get 4.08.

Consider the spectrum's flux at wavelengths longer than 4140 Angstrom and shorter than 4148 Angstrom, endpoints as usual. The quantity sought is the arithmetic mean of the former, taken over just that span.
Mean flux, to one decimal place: 4.0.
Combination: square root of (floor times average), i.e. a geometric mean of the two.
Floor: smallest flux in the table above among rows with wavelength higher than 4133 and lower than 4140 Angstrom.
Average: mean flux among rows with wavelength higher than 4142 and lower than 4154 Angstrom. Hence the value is 4.0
